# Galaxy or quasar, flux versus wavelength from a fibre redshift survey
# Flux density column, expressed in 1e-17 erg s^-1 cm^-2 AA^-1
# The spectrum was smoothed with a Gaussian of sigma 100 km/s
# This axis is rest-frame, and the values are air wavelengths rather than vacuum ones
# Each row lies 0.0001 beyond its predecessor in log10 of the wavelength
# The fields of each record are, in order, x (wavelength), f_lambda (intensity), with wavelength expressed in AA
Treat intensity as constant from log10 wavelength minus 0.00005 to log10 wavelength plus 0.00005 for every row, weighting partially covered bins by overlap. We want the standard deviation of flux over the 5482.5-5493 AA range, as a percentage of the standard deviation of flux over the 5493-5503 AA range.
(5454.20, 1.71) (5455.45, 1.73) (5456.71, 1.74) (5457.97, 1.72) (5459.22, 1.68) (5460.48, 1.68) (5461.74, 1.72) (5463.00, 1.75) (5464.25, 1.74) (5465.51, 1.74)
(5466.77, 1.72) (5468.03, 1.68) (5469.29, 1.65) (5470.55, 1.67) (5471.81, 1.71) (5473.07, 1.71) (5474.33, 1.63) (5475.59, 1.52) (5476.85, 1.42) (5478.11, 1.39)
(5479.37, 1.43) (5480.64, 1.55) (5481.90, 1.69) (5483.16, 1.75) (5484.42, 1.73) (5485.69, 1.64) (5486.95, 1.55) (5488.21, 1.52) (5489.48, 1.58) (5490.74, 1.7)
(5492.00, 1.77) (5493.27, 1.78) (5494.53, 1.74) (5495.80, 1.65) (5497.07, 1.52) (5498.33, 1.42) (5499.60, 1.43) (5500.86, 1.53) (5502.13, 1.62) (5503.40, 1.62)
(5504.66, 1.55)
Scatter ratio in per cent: 72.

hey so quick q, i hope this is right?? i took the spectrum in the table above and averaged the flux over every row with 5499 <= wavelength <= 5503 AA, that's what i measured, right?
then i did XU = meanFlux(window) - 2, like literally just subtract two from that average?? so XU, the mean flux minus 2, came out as -0.47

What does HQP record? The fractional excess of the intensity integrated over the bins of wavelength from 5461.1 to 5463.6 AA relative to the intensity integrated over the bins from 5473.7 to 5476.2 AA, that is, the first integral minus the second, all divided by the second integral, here 0.10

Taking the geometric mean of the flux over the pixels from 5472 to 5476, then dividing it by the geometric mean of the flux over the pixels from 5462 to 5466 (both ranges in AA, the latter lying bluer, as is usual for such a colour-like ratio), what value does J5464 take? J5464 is 0.93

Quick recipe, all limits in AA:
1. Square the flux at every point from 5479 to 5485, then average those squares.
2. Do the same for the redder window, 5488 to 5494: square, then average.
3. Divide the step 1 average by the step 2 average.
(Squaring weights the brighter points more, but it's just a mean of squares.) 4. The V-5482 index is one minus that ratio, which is 0.05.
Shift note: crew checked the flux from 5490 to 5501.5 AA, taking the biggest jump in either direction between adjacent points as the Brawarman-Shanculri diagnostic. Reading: 0.13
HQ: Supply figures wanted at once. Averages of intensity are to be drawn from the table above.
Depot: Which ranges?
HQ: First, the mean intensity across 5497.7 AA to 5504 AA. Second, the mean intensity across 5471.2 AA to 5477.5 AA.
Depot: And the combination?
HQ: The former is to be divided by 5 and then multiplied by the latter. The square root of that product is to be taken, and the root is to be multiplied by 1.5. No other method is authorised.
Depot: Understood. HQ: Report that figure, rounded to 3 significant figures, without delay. 1.05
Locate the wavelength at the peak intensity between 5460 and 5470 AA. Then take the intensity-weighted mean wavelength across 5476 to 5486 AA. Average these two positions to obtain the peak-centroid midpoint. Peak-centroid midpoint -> 5472.2 AA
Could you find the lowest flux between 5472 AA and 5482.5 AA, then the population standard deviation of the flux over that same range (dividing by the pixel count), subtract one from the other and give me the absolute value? 1.27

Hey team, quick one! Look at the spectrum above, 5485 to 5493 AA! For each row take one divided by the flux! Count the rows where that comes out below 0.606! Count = 2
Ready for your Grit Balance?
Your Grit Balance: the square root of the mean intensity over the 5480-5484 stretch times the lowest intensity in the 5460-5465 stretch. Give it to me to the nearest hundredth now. 1.67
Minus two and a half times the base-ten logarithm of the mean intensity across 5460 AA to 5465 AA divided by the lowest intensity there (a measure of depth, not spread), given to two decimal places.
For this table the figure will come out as -0.03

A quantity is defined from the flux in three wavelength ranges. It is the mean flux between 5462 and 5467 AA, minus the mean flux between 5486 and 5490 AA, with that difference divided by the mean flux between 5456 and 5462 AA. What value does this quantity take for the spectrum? 0.11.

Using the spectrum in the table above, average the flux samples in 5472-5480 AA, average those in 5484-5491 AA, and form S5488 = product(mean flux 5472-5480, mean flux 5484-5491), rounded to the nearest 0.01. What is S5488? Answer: 2.46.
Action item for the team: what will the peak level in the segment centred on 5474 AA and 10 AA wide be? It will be 1.71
